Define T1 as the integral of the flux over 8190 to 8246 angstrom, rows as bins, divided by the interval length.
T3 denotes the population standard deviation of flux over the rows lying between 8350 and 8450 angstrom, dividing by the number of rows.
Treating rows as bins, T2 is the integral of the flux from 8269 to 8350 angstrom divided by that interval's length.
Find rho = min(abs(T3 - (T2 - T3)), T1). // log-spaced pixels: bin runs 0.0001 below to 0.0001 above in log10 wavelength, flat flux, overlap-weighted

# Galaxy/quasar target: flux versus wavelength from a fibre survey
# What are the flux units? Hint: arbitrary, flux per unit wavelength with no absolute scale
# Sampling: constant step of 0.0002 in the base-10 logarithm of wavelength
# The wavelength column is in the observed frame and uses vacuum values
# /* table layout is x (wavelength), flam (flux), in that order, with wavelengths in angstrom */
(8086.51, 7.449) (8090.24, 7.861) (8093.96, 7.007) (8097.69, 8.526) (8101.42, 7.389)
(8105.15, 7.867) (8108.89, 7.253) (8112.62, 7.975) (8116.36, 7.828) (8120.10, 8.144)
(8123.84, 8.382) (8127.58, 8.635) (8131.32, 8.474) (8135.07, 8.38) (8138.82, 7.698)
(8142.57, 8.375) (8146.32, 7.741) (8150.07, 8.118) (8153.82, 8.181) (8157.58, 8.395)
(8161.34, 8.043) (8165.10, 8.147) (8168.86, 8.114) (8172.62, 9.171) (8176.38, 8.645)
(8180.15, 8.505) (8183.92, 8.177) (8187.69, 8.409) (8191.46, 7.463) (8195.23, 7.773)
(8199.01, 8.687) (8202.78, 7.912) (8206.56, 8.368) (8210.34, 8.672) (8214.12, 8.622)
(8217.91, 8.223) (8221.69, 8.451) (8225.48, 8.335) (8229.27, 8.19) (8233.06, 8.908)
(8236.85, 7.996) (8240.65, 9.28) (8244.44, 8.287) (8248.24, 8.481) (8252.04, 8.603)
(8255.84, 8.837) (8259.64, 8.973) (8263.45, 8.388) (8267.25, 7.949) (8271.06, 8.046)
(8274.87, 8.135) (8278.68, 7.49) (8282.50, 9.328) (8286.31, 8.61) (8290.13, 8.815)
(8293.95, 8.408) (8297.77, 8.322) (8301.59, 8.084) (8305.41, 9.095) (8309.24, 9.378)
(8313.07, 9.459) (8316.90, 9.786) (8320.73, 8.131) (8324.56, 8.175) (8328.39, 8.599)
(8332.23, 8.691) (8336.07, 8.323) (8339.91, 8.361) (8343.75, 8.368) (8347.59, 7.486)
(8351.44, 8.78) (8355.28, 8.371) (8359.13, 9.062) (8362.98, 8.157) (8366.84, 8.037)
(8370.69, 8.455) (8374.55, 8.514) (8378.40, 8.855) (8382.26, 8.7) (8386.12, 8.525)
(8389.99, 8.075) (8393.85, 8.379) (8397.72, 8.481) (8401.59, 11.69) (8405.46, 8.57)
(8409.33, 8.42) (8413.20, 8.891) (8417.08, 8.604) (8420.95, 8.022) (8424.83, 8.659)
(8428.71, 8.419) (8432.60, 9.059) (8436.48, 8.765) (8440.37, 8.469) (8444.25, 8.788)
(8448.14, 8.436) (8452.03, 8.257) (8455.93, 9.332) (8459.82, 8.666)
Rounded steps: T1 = 8.4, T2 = 8.53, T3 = 0.67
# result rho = 7.2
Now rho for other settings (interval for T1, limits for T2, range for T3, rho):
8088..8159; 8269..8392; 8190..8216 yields 7.6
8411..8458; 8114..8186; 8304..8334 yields 7.1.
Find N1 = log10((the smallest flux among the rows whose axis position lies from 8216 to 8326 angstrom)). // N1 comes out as 0.87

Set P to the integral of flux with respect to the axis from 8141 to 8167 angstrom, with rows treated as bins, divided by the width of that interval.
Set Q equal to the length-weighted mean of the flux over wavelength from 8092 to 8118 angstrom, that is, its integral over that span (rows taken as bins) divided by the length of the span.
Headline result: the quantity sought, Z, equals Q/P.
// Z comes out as 0.94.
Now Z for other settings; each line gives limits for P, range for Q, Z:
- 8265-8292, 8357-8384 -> 1.02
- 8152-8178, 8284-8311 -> 1.04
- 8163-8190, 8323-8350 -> 0.98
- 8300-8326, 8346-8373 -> 0.94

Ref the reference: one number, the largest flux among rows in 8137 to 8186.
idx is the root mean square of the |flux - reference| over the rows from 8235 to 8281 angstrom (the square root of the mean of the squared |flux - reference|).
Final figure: 0.93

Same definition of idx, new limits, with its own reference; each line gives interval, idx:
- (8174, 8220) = 0.96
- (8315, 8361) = 0.85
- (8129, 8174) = 1.00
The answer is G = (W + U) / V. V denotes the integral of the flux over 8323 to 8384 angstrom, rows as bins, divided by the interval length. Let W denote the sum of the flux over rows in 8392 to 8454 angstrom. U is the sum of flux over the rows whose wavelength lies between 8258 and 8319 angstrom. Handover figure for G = 33.0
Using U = 138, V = 8.43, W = 139.9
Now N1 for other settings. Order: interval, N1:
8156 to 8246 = 0.87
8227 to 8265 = 0.90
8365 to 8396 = 0.91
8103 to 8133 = 0.86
